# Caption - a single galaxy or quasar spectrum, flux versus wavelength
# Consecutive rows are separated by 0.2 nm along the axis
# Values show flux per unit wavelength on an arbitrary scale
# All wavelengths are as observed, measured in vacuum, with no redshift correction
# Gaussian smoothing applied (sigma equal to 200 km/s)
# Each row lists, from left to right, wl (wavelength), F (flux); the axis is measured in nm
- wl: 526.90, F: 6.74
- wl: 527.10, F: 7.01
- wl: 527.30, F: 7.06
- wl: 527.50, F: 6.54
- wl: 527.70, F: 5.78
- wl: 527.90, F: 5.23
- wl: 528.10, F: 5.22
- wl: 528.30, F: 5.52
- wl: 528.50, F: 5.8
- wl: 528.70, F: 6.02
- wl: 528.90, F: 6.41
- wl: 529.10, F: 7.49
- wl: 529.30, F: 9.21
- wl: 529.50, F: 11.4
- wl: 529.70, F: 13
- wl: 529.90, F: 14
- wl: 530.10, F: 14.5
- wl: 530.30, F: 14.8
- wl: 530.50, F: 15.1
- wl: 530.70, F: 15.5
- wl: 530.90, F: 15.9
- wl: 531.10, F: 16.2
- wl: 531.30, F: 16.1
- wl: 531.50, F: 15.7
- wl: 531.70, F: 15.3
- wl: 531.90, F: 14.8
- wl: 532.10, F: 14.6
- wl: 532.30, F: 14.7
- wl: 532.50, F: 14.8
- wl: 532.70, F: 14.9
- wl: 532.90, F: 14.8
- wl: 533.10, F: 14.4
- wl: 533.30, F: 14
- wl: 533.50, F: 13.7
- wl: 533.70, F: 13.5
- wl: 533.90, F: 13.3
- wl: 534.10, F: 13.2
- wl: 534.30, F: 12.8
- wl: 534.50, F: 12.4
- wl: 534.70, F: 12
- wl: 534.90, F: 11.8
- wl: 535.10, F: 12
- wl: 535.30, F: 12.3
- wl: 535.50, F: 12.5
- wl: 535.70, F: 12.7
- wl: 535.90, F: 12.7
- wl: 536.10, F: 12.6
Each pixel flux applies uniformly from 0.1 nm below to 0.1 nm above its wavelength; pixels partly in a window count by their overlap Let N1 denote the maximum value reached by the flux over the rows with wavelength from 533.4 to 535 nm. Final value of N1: 13.7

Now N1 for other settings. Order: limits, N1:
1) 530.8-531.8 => 16.2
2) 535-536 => 12.7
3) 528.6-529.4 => 9.21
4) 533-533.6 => 14.4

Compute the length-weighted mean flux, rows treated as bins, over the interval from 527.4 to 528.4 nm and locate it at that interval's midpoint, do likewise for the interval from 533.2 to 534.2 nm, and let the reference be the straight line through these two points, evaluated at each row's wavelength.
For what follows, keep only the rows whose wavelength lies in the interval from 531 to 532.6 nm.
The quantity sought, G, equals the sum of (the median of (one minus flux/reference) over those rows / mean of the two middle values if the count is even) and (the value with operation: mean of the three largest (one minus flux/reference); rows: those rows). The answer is -0.64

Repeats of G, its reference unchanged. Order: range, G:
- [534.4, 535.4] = 0.44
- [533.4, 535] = 0.28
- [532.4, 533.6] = -0.24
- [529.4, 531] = -1.20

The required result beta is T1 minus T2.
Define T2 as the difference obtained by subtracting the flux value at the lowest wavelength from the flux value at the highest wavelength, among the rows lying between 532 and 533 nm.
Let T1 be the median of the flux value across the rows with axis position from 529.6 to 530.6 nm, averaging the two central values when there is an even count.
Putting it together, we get 14.3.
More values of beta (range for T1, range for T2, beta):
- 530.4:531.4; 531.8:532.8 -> 15.8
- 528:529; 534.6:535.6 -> 5.3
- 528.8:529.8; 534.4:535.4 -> 9.3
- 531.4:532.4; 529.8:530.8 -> 13.3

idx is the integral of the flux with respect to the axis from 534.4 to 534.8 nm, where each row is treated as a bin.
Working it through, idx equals 5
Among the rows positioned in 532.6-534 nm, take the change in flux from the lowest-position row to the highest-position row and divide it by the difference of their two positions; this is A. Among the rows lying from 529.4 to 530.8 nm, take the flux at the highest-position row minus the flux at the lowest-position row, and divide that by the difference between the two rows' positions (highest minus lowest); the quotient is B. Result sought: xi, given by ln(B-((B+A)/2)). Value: 0.86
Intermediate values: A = -1.3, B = 3.4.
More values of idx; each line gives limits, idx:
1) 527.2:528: 5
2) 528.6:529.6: 8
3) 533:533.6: 8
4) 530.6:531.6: 16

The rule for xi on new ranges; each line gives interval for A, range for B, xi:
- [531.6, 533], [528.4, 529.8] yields 1.17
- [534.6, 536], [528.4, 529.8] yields 1.00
